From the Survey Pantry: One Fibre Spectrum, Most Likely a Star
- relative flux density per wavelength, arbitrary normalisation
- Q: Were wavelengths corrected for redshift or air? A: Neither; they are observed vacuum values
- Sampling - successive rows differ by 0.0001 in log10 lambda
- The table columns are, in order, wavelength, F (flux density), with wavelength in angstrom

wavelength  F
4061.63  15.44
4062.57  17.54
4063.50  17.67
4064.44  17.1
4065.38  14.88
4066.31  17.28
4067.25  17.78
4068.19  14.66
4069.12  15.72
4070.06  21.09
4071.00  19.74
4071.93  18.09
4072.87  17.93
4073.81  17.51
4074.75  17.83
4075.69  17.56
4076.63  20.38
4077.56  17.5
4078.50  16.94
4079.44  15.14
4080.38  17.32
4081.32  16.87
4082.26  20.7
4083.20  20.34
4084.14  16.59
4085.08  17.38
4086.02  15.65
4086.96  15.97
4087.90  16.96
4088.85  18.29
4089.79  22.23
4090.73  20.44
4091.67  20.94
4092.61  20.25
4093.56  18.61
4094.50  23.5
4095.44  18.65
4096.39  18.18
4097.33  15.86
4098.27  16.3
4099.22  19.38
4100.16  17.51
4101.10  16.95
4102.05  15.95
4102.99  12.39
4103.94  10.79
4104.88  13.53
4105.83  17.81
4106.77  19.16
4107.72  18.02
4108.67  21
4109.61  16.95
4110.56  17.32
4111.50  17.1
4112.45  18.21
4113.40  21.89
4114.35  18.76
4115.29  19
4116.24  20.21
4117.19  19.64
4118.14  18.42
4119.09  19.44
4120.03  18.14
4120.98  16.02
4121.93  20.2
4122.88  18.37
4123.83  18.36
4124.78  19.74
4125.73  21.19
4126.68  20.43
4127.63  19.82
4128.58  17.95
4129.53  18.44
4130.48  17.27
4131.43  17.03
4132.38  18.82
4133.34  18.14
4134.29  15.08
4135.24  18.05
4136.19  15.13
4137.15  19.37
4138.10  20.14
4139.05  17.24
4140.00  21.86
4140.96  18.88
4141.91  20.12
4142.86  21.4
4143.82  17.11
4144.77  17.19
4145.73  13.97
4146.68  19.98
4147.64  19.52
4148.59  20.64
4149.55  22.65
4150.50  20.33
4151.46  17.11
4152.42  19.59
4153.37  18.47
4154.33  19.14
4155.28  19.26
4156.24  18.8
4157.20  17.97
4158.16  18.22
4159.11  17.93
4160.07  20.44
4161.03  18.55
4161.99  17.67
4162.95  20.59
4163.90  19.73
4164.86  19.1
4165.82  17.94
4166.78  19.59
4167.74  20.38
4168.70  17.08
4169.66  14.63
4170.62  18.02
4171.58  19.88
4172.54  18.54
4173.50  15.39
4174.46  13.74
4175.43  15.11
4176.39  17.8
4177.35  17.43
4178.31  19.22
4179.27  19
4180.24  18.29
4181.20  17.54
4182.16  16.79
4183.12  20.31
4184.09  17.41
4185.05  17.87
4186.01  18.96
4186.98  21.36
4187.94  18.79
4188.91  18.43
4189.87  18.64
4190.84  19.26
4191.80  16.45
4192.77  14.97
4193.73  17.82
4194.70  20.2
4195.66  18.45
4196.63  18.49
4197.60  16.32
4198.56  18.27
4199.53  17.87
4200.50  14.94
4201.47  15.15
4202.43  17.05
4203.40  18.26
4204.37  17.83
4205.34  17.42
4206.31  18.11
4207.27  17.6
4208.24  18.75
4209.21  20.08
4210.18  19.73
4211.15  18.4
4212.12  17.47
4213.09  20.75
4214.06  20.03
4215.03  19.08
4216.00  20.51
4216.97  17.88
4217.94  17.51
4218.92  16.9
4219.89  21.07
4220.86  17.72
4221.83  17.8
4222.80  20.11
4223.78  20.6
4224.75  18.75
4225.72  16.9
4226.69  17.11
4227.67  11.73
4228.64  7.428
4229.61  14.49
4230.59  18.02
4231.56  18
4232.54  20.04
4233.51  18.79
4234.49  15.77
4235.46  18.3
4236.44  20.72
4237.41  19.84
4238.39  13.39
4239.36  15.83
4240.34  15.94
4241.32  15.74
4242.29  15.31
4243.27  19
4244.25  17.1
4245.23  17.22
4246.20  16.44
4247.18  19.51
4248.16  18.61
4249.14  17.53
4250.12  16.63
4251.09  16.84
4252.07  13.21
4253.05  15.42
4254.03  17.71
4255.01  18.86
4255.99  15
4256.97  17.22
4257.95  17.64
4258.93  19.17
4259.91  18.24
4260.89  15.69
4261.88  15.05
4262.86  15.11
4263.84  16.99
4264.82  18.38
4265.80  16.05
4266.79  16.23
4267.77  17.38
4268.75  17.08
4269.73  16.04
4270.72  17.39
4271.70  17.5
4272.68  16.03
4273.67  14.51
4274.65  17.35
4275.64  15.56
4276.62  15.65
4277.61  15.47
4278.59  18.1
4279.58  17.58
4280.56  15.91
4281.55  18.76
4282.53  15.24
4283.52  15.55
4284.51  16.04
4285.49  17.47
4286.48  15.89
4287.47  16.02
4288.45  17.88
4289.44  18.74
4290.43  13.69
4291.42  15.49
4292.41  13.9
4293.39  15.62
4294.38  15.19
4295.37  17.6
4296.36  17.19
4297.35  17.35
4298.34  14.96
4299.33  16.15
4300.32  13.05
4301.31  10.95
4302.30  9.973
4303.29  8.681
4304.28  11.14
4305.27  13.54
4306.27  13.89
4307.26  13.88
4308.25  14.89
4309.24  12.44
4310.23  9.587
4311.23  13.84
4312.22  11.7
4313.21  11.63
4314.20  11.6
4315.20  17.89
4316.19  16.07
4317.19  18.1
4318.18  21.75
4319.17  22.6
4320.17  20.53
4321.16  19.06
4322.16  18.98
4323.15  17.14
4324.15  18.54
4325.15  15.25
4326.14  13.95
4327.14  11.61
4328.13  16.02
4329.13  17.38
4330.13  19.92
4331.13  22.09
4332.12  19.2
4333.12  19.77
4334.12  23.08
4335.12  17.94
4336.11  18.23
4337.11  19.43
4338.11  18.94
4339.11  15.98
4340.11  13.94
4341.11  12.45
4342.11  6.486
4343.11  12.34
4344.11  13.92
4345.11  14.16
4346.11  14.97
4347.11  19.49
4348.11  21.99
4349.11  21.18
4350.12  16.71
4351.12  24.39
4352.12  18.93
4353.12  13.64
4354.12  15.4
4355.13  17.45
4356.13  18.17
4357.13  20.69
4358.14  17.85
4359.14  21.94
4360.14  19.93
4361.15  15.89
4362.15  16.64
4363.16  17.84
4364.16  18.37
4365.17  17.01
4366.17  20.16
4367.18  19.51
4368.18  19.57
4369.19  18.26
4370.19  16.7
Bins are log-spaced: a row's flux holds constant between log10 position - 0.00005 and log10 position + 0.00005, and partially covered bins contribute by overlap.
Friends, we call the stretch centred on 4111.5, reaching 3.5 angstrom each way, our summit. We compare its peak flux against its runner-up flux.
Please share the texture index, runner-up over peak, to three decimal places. 0.959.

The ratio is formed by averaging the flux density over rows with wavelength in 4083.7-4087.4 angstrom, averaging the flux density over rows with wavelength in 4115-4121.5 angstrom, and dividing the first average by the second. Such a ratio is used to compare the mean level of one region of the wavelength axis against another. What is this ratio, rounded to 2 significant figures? 0.88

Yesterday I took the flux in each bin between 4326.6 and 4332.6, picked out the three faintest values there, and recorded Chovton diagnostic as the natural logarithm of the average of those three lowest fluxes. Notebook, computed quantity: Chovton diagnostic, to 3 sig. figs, 2.71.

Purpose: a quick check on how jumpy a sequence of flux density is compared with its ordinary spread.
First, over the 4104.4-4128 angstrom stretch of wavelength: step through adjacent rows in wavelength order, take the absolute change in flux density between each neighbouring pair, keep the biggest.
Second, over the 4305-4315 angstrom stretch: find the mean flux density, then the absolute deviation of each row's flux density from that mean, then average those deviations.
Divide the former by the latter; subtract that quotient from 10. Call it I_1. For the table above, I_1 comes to 6.7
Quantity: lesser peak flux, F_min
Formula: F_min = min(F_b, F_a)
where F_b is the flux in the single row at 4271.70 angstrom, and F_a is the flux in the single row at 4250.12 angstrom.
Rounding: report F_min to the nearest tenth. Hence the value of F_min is 16.6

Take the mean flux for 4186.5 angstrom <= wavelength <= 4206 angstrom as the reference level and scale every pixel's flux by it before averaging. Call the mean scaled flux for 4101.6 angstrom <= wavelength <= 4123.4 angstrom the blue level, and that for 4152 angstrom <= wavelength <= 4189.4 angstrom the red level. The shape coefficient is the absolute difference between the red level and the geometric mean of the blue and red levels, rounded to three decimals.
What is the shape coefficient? 0.016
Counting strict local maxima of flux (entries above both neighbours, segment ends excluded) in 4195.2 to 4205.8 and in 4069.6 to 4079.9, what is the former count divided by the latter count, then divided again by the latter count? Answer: 0.75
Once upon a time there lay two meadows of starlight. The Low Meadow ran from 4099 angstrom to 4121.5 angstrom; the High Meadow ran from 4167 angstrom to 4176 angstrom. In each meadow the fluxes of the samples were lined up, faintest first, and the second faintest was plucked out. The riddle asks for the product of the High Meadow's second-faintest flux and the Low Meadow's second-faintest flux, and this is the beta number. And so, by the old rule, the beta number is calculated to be 181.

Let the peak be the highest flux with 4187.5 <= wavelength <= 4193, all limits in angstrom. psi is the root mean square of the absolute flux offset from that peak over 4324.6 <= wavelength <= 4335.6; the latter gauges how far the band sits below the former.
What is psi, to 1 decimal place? 3.6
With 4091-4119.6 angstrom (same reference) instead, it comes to 2.9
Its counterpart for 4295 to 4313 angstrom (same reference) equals 6.4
